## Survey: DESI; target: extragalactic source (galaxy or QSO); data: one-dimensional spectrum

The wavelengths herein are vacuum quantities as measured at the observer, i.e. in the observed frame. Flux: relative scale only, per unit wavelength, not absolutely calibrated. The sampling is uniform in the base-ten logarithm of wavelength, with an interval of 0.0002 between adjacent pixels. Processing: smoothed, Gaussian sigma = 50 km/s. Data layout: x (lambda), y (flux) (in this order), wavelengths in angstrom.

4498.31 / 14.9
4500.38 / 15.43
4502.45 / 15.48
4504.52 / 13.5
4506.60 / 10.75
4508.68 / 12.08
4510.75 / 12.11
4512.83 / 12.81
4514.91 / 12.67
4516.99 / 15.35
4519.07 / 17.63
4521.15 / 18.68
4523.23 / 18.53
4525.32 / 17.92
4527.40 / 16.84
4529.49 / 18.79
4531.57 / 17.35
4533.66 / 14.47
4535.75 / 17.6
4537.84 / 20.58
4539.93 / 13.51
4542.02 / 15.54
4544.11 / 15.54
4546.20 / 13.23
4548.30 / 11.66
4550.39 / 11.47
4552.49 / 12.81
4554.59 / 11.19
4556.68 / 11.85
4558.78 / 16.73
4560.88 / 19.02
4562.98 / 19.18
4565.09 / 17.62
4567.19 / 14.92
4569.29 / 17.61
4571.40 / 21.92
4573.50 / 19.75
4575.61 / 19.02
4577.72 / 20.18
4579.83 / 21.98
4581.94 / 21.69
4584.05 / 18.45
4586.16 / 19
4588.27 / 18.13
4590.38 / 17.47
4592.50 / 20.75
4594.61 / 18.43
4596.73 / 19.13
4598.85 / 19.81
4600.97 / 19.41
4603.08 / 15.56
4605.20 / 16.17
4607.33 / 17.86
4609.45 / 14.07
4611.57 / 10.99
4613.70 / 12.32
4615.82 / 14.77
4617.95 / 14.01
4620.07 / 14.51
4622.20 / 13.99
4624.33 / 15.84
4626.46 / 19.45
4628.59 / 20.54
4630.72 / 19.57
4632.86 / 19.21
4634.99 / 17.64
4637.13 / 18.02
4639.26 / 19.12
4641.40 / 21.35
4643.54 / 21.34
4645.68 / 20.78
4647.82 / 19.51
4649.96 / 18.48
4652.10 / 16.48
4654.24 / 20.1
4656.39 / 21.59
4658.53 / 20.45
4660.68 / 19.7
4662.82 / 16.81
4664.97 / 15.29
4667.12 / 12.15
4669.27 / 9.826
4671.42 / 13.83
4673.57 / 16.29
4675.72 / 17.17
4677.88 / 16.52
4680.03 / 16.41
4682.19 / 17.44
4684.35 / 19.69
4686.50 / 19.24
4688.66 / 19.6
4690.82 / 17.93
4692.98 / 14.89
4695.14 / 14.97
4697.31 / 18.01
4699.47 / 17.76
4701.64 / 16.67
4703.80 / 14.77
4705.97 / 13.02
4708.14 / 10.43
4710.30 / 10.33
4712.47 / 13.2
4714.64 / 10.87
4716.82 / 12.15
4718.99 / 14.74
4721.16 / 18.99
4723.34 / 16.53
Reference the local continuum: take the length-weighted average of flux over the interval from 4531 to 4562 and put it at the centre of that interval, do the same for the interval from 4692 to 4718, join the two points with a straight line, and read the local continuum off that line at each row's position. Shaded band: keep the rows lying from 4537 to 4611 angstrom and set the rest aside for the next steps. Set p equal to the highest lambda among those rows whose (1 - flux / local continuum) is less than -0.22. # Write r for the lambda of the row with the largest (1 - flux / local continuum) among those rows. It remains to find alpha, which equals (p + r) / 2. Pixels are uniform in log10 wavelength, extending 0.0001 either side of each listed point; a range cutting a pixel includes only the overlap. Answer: 4581.0 angstrom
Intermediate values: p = 4607.33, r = 4554.59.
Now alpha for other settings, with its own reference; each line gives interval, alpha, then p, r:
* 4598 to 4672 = 4665.0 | 4660.68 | 4669.27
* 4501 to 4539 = 4522.2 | 4537.84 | 4506.60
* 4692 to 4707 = 4702.7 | 4699.47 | 4705.97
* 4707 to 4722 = 4715.7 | 4721.16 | 4710.30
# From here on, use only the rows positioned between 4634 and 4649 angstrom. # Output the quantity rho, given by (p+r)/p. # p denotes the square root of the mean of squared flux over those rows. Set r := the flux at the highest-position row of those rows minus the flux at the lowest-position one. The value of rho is 1.1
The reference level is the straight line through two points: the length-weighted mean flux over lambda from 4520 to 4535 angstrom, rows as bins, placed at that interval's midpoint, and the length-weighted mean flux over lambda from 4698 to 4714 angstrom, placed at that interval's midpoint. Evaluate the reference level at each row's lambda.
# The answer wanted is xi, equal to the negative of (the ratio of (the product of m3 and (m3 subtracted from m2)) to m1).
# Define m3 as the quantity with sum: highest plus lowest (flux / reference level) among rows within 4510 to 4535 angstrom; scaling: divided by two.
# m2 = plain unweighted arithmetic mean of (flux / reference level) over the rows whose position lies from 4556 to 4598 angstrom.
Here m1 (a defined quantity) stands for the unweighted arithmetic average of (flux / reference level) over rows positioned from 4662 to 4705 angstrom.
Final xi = -0.20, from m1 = 1.14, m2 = 1.13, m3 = 0.88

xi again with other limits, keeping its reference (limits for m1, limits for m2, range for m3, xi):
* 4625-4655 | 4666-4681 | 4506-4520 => -0.13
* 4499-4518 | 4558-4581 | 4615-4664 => 0.06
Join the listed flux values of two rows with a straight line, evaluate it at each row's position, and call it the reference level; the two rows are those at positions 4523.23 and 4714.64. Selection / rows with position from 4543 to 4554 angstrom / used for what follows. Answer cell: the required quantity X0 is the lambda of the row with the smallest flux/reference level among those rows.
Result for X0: 4550.39 angstrom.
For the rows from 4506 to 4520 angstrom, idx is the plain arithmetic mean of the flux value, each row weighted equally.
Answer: 13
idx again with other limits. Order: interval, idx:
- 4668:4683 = 15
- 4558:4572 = 18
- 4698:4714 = 14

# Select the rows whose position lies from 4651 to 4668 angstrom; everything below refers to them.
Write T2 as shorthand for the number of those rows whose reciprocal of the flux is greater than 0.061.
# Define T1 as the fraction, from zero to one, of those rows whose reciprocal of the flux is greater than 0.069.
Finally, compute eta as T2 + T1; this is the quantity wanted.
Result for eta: 2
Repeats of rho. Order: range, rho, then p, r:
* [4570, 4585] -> 0.8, 20.5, -3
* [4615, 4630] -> 1.4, 16.4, 6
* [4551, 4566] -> 1.3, 15.8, 5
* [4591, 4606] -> 0.8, 18.6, -5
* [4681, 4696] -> 0.9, 17.8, -2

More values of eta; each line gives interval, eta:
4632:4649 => 0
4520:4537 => 1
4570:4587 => 0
